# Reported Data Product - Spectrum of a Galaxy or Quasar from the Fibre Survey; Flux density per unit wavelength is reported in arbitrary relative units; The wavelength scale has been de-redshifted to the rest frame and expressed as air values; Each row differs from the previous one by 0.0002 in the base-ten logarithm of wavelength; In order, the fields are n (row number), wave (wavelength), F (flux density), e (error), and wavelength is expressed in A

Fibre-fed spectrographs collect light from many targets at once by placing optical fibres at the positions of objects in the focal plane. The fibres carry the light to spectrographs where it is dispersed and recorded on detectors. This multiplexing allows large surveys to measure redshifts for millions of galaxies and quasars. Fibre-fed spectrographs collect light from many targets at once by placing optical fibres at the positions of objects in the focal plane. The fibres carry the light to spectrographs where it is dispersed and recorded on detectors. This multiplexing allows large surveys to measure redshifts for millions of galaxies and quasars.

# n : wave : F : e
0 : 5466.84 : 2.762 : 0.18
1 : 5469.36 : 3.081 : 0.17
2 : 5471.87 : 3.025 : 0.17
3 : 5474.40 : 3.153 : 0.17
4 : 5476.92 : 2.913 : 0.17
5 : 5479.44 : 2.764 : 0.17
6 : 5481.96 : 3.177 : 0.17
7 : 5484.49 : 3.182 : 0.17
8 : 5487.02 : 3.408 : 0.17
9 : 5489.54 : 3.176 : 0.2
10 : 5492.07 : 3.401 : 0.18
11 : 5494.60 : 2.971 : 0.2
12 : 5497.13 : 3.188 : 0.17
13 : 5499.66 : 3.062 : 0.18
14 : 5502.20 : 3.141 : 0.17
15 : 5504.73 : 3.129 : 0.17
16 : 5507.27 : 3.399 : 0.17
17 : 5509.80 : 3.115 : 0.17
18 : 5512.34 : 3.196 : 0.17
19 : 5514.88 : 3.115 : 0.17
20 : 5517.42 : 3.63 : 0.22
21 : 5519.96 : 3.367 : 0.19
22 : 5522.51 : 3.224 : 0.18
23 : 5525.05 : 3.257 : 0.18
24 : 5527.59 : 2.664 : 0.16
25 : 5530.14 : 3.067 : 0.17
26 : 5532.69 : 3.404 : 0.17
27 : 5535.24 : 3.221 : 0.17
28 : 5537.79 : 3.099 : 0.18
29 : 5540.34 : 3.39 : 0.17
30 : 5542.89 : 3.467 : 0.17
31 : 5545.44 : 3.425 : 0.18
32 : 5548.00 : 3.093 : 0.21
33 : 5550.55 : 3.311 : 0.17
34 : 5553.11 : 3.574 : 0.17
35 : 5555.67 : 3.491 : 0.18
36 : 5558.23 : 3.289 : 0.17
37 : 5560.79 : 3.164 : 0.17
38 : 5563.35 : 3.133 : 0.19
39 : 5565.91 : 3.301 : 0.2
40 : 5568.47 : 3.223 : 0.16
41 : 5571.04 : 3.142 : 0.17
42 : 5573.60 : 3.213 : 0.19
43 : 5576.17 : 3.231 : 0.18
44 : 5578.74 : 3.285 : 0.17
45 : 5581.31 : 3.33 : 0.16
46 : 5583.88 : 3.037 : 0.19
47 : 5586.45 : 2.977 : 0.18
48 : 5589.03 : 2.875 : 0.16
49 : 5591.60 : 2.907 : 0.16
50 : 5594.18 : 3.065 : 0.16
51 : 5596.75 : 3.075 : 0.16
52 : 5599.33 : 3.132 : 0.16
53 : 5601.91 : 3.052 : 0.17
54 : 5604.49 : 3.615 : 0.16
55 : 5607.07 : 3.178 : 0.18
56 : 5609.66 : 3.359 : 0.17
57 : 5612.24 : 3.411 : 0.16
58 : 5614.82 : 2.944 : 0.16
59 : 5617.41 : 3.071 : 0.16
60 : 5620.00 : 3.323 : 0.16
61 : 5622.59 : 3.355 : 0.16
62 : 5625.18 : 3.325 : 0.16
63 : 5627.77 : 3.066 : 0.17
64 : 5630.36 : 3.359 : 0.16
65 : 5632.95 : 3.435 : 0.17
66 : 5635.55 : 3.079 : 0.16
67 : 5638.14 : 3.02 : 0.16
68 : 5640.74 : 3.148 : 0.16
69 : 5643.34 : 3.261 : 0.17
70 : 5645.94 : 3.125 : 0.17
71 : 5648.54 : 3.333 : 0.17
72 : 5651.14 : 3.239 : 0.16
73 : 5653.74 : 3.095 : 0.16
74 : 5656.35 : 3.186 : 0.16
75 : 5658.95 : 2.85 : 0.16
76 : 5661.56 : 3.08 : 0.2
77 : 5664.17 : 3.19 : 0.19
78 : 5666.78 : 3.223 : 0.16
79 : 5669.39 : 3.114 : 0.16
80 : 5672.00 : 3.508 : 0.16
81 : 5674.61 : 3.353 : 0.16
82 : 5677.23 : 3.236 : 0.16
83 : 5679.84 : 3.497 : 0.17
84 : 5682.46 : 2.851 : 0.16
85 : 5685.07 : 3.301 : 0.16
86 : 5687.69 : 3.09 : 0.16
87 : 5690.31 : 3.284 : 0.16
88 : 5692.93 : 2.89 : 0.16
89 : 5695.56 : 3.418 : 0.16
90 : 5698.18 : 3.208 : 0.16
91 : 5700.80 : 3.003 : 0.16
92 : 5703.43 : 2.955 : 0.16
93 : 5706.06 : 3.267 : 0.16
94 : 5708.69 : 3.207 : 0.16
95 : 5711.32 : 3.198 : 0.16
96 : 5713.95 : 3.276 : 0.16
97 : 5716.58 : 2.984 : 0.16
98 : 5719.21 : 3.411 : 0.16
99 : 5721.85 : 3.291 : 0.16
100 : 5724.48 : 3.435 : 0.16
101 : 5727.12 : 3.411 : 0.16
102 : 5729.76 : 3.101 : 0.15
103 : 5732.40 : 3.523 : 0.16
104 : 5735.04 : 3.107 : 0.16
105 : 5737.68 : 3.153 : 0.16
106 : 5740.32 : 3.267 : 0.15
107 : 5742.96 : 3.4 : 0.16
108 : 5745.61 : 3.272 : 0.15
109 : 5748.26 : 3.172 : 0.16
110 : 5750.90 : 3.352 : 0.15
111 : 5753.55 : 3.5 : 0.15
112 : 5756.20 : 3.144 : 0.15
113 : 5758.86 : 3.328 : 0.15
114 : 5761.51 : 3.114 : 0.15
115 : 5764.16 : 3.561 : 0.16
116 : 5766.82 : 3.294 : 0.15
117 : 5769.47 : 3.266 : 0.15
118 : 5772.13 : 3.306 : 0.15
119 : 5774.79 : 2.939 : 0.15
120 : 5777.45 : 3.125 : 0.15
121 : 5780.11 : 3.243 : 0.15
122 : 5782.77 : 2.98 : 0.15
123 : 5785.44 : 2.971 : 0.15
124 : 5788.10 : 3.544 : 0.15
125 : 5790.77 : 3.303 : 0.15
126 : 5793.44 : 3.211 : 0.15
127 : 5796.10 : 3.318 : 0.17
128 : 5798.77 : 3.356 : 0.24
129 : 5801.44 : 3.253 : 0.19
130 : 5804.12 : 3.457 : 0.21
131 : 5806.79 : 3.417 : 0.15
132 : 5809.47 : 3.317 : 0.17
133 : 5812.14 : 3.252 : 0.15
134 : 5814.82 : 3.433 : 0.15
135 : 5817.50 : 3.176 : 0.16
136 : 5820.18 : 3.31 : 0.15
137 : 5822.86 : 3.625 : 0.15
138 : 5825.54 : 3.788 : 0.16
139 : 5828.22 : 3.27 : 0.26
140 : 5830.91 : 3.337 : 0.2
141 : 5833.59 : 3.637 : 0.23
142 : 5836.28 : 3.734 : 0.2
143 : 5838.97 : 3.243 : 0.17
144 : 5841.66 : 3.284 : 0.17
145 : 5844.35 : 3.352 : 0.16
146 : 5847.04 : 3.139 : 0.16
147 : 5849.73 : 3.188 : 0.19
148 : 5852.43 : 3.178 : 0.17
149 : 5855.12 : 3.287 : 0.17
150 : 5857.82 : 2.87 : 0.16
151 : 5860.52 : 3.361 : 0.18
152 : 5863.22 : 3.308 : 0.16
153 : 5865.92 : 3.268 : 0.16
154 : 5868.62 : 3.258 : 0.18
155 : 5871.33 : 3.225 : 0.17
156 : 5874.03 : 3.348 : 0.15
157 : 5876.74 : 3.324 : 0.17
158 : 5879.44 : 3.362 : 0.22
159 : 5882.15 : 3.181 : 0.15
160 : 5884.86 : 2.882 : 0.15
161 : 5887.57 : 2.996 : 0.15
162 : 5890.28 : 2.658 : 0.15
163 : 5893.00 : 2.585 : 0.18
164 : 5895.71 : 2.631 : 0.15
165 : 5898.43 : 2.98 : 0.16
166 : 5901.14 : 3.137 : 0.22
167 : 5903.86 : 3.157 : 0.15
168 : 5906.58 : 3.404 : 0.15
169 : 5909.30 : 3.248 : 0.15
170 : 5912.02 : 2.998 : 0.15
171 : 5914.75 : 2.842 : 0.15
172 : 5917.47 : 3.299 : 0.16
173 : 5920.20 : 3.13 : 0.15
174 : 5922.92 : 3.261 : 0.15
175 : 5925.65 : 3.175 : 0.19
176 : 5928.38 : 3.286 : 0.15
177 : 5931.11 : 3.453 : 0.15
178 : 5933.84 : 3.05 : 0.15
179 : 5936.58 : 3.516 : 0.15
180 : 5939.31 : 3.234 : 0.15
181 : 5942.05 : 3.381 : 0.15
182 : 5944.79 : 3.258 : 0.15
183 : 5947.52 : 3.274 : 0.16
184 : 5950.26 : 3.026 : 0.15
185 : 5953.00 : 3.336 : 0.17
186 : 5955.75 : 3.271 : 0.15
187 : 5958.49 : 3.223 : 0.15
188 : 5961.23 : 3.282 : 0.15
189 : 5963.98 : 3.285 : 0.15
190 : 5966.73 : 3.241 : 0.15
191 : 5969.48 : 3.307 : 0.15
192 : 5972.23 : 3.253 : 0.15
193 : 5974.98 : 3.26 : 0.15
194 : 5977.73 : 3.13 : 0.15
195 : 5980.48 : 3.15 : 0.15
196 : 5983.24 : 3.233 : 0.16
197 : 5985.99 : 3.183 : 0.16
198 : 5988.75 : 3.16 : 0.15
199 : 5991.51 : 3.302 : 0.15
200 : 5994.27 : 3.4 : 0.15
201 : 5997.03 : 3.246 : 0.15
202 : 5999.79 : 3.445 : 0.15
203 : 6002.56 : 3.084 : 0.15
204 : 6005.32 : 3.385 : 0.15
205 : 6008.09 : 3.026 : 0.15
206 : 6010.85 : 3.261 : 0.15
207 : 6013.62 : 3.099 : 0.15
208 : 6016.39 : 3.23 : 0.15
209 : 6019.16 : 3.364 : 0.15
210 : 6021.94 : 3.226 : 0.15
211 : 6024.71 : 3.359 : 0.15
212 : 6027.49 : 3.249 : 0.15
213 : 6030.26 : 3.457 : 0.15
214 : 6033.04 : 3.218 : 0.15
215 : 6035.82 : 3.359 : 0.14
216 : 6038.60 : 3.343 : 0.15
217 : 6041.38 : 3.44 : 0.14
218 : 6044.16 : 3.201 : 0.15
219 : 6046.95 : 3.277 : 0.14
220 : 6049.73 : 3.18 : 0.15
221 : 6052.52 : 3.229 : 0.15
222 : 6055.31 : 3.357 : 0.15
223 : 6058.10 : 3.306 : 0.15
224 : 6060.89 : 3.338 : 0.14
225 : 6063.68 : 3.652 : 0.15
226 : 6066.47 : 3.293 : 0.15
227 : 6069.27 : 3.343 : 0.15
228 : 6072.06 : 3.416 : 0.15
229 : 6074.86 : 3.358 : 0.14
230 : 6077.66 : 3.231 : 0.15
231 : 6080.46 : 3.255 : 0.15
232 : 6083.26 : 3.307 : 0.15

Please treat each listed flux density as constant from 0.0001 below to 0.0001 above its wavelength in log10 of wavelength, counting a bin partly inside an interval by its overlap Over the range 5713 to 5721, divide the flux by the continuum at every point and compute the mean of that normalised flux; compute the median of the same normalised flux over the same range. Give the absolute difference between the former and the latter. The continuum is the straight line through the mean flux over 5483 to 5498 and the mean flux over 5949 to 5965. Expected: 0.016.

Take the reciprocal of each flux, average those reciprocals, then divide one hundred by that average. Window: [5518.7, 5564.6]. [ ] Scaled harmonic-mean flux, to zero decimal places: 324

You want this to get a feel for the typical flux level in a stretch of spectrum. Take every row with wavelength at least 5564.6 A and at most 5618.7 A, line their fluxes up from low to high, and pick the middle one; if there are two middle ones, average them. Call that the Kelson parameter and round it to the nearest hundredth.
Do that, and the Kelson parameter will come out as 3.14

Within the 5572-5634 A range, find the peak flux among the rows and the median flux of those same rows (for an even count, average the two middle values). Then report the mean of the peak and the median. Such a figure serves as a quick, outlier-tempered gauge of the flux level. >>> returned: 3.41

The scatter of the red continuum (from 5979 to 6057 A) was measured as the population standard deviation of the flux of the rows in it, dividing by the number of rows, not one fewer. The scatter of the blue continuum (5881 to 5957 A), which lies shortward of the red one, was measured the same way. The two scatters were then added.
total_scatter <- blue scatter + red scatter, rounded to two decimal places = 0.35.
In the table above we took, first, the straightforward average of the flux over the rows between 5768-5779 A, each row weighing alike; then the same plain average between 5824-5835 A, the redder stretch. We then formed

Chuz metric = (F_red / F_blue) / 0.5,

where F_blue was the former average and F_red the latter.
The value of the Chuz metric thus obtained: 2.22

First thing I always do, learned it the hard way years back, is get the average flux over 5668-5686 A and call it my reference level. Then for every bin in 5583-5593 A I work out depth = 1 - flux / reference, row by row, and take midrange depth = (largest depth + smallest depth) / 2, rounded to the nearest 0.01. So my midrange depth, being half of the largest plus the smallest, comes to 0.09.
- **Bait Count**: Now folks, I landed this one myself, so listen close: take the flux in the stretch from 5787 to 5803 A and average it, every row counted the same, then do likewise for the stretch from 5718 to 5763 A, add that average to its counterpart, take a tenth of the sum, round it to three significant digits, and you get 0.662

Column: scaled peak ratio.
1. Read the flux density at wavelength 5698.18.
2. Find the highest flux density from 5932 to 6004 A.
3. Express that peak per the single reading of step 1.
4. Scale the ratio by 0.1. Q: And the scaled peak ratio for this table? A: 0.110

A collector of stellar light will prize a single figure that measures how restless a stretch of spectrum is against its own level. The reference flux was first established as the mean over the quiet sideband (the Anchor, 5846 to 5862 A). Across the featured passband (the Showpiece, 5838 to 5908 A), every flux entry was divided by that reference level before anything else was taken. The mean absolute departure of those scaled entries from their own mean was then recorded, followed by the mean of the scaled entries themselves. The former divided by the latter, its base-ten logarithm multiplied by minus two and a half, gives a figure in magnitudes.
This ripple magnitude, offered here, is 3.09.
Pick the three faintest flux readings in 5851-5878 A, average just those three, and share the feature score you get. 3.09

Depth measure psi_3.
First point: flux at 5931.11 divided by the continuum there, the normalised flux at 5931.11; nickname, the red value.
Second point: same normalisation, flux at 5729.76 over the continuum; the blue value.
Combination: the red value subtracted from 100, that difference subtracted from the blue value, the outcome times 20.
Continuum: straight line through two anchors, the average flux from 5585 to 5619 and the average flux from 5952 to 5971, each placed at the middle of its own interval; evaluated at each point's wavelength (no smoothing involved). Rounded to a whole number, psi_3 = -1959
